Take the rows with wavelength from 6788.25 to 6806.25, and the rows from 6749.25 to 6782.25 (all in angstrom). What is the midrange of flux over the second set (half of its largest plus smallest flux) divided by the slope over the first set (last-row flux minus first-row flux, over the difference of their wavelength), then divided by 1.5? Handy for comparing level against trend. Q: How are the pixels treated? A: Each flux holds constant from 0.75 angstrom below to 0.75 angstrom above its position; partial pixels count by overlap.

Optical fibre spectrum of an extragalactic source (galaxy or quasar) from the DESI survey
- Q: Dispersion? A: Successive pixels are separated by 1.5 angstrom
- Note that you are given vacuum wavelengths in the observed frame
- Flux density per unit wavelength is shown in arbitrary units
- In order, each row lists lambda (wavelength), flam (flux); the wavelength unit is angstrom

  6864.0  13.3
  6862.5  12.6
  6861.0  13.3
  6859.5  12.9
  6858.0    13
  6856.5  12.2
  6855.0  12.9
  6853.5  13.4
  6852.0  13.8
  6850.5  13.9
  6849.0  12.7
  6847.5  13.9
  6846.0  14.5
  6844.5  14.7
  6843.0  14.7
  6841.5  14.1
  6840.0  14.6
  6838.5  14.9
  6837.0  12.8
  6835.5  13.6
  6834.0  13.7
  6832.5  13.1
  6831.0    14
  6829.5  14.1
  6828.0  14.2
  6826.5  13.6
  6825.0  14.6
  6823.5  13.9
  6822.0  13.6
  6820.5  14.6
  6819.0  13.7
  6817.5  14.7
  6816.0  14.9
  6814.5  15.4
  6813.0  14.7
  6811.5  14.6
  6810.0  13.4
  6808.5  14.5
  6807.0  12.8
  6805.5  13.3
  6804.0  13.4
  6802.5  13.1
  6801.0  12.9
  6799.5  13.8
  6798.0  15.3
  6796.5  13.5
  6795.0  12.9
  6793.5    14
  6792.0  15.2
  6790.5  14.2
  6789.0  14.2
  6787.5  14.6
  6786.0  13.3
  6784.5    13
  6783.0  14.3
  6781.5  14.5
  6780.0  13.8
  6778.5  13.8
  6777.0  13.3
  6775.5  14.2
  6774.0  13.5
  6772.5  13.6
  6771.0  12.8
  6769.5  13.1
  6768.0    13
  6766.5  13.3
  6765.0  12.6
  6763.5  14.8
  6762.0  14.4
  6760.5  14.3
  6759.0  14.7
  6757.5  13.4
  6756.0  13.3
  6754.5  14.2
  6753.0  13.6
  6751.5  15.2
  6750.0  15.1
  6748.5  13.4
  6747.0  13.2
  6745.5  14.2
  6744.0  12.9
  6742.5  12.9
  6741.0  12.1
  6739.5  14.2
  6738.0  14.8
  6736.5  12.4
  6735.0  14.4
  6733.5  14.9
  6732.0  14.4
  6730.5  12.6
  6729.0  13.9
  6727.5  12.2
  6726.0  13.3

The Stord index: -170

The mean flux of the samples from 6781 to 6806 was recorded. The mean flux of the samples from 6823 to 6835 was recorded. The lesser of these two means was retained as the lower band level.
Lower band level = 13.9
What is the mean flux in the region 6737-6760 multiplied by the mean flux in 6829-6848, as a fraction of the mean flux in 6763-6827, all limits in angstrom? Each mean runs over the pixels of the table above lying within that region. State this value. 14.0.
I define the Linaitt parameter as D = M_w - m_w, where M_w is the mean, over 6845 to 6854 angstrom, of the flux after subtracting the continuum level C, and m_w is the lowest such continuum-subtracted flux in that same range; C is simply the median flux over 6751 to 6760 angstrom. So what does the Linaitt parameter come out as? 1.0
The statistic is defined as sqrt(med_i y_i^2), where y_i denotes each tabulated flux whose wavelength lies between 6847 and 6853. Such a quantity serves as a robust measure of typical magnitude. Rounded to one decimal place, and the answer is 13.9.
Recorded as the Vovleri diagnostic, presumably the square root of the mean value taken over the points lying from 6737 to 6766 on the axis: 3.72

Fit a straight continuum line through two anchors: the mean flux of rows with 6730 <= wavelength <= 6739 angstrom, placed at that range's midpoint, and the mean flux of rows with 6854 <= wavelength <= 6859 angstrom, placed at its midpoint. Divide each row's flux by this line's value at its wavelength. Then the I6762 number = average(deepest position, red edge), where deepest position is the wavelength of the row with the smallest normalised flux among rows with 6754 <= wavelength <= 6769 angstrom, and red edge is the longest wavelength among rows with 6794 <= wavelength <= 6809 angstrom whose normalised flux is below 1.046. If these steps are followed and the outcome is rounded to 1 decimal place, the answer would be 6786.0 angstrom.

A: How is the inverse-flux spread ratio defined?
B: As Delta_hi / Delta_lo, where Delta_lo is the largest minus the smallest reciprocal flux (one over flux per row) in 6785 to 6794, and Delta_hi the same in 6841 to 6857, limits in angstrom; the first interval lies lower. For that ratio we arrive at 1.48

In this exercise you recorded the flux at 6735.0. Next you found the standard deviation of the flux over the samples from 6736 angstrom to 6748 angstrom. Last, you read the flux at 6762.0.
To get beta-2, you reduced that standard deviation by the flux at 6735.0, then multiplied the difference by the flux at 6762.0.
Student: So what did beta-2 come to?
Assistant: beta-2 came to -194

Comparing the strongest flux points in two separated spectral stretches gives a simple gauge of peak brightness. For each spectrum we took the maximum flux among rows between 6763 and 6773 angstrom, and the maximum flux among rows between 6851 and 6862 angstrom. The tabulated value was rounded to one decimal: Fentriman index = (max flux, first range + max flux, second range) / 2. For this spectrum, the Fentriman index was 14.3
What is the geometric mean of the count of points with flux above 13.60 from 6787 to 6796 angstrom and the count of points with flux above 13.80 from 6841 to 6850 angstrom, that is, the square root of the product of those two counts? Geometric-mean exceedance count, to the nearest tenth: 5.0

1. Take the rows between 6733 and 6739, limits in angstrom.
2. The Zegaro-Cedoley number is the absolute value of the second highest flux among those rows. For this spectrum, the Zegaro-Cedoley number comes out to 14.8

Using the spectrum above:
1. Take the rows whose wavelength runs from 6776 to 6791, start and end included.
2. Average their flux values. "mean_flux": 13.90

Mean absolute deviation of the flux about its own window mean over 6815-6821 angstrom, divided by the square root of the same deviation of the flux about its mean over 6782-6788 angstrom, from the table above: 0.5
